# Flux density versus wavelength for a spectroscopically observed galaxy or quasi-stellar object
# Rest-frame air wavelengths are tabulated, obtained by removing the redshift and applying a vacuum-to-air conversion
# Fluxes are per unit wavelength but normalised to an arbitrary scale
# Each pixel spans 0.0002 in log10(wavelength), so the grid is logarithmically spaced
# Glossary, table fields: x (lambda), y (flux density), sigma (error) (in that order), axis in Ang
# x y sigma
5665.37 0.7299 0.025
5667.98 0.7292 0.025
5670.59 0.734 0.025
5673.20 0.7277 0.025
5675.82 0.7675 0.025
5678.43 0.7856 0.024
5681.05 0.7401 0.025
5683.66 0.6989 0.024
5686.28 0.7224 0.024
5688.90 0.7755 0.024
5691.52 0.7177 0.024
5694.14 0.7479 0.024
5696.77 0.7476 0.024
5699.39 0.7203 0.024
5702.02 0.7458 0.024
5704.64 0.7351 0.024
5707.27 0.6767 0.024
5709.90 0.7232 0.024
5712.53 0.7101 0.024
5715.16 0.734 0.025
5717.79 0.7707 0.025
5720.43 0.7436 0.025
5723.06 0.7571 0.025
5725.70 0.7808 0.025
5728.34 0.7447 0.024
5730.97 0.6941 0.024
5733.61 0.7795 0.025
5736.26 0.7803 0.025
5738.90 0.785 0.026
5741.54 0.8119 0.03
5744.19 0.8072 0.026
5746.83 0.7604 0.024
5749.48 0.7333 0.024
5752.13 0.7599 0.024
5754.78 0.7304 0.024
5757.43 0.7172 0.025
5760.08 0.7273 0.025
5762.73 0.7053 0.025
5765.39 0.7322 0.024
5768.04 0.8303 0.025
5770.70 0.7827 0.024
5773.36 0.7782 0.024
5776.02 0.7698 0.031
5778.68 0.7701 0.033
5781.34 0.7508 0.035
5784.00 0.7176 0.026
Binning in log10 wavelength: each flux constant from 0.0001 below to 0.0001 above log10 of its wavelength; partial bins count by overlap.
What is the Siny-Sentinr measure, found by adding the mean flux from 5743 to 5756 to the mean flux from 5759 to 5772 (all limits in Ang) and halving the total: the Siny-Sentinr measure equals 0.757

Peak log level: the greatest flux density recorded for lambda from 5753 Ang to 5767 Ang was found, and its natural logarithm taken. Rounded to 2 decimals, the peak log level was -0.31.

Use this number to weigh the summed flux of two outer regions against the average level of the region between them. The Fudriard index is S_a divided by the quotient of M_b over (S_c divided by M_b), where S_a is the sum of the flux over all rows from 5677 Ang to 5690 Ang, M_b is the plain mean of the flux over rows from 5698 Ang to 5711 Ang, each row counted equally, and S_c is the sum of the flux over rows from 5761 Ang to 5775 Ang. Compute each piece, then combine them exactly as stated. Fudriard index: 27.5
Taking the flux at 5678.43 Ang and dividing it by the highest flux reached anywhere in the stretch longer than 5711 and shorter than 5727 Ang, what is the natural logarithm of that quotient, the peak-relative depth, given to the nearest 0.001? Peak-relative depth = 0.006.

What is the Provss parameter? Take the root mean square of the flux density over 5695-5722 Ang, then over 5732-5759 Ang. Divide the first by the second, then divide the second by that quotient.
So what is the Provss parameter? 0.805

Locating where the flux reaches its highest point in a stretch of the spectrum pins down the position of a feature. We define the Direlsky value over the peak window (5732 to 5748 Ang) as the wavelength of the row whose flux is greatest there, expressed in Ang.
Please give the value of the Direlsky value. 5741.54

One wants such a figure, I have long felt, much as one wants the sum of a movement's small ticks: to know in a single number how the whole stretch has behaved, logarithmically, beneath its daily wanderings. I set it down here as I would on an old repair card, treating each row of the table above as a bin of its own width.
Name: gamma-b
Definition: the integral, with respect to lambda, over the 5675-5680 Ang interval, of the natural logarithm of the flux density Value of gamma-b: -1.3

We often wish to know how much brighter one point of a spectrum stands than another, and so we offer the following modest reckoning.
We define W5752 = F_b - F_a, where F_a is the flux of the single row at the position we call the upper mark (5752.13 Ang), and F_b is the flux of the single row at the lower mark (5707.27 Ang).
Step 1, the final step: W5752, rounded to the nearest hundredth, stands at -0.08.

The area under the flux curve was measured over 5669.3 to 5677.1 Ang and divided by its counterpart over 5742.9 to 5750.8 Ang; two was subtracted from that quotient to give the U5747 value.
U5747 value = -1.04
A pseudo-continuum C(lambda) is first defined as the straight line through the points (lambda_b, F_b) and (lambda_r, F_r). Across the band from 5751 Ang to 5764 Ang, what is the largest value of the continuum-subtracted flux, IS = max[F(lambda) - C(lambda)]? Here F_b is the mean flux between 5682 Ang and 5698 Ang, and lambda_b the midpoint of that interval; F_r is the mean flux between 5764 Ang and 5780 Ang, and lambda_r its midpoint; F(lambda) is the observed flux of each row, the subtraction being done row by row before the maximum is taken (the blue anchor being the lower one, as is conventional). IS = -0.007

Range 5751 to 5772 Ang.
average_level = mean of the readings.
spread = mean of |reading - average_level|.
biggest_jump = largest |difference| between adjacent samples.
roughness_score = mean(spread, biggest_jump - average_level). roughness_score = -0.309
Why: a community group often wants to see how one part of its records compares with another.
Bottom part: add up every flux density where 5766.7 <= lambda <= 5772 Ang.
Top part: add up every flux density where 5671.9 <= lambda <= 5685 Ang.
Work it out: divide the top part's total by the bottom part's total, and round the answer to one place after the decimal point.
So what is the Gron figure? 2.3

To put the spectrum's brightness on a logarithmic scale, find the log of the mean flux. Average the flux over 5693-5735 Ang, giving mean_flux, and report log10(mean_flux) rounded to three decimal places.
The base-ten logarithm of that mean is -0.132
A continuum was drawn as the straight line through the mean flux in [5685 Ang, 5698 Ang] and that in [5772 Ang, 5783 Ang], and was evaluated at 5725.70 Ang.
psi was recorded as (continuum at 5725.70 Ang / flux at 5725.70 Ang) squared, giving 0.93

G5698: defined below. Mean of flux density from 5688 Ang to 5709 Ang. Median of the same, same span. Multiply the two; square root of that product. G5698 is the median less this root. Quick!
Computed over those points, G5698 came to 0.004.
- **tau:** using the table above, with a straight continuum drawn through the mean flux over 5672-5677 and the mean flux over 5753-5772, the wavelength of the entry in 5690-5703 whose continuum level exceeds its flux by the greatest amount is 5691.52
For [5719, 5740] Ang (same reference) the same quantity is 5730.97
